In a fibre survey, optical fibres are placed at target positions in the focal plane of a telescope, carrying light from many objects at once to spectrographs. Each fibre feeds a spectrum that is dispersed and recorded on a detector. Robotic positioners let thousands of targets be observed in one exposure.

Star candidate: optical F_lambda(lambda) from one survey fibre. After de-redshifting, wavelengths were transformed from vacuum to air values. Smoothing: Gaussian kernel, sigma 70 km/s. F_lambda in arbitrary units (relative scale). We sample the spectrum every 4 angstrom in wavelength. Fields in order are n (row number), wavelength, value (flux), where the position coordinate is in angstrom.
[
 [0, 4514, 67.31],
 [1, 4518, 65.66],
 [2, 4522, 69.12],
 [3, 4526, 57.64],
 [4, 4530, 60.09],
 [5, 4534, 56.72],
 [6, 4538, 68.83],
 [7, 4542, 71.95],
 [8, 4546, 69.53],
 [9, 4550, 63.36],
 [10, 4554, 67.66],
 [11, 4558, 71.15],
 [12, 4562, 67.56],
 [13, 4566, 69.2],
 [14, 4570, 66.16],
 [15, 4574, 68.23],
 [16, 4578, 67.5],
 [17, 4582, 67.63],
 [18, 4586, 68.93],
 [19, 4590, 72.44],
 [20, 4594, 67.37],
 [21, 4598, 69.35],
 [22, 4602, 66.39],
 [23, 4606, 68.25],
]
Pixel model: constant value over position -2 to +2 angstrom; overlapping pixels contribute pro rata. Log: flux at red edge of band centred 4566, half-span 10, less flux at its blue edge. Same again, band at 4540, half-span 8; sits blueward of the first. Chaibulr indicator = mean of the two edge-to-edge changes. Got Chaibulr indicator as 5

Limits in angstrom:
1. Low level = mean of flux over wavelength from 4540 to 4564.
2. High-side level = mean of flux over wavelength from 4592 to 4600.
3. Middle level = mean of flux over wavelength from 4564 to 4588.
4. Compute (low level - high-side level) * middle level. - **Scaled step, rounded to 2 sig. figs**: 12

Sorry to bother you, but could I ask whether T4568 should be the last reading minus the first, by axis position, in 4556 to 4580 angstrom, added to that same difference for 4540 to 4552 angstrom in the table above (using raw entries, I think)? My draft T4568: -12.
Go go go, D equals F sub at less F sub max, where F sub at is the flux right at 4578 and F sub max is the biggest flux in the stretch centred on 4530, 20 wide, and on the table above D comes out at -1.6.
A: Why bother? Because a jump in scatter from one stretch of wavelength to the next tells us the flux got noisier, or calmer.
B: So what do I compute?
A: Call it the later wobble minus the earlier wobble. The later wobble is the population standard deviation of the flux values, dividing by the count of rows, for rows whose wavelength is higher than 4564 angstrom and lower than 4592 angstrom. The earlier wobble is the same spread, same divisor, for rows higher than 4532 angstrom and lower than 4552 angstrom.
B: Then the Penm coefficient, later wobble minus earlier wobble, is -3.63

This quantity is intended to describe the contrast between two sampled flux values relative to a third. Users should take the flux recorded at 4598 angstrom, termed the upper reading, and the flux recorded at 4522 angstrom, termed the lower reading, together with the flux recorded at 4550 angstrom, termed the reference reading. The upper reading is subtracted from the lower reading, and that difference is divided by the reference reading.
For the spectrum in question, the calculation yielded 0.00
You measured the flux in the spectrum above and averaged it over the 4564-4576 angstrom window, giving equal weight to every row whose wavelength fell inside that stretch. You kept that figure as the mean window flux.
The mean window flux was 68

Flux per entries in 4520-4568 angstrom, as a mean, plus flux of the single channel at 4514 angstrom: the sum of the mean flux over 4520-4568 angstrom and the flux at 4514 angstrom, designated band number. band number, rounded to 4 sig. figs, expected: 133.4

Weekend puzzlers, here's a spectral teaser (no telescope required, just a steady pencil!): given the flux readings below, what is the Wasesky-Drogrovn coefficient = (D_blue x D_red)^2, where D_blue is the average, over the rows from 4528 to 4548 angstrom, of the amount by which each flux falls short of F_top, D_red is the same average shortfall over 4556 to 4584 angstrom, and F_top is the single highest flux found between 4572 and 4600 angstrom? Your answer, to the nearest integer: 883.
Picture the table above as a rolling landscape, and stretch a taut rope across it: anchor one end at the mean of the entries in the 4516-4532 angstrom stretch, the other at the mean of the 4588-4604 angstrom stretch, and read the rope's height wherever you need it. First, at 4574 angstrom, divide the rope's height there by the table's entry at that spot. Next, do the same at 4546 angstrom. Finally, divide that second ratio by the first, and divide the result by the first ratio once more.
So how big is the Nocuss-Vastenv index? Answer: 0.96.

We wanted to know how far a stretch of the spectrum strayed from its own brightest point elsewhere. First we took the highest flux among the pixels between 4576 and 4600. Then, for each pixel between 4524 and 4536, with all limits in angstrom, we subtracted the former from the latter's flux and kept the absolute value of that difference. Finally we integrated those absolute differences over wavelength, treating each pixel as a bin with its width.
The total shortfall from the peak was 171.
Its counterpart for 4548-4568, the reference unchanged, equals 93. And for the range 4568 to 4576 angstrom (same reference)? 42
